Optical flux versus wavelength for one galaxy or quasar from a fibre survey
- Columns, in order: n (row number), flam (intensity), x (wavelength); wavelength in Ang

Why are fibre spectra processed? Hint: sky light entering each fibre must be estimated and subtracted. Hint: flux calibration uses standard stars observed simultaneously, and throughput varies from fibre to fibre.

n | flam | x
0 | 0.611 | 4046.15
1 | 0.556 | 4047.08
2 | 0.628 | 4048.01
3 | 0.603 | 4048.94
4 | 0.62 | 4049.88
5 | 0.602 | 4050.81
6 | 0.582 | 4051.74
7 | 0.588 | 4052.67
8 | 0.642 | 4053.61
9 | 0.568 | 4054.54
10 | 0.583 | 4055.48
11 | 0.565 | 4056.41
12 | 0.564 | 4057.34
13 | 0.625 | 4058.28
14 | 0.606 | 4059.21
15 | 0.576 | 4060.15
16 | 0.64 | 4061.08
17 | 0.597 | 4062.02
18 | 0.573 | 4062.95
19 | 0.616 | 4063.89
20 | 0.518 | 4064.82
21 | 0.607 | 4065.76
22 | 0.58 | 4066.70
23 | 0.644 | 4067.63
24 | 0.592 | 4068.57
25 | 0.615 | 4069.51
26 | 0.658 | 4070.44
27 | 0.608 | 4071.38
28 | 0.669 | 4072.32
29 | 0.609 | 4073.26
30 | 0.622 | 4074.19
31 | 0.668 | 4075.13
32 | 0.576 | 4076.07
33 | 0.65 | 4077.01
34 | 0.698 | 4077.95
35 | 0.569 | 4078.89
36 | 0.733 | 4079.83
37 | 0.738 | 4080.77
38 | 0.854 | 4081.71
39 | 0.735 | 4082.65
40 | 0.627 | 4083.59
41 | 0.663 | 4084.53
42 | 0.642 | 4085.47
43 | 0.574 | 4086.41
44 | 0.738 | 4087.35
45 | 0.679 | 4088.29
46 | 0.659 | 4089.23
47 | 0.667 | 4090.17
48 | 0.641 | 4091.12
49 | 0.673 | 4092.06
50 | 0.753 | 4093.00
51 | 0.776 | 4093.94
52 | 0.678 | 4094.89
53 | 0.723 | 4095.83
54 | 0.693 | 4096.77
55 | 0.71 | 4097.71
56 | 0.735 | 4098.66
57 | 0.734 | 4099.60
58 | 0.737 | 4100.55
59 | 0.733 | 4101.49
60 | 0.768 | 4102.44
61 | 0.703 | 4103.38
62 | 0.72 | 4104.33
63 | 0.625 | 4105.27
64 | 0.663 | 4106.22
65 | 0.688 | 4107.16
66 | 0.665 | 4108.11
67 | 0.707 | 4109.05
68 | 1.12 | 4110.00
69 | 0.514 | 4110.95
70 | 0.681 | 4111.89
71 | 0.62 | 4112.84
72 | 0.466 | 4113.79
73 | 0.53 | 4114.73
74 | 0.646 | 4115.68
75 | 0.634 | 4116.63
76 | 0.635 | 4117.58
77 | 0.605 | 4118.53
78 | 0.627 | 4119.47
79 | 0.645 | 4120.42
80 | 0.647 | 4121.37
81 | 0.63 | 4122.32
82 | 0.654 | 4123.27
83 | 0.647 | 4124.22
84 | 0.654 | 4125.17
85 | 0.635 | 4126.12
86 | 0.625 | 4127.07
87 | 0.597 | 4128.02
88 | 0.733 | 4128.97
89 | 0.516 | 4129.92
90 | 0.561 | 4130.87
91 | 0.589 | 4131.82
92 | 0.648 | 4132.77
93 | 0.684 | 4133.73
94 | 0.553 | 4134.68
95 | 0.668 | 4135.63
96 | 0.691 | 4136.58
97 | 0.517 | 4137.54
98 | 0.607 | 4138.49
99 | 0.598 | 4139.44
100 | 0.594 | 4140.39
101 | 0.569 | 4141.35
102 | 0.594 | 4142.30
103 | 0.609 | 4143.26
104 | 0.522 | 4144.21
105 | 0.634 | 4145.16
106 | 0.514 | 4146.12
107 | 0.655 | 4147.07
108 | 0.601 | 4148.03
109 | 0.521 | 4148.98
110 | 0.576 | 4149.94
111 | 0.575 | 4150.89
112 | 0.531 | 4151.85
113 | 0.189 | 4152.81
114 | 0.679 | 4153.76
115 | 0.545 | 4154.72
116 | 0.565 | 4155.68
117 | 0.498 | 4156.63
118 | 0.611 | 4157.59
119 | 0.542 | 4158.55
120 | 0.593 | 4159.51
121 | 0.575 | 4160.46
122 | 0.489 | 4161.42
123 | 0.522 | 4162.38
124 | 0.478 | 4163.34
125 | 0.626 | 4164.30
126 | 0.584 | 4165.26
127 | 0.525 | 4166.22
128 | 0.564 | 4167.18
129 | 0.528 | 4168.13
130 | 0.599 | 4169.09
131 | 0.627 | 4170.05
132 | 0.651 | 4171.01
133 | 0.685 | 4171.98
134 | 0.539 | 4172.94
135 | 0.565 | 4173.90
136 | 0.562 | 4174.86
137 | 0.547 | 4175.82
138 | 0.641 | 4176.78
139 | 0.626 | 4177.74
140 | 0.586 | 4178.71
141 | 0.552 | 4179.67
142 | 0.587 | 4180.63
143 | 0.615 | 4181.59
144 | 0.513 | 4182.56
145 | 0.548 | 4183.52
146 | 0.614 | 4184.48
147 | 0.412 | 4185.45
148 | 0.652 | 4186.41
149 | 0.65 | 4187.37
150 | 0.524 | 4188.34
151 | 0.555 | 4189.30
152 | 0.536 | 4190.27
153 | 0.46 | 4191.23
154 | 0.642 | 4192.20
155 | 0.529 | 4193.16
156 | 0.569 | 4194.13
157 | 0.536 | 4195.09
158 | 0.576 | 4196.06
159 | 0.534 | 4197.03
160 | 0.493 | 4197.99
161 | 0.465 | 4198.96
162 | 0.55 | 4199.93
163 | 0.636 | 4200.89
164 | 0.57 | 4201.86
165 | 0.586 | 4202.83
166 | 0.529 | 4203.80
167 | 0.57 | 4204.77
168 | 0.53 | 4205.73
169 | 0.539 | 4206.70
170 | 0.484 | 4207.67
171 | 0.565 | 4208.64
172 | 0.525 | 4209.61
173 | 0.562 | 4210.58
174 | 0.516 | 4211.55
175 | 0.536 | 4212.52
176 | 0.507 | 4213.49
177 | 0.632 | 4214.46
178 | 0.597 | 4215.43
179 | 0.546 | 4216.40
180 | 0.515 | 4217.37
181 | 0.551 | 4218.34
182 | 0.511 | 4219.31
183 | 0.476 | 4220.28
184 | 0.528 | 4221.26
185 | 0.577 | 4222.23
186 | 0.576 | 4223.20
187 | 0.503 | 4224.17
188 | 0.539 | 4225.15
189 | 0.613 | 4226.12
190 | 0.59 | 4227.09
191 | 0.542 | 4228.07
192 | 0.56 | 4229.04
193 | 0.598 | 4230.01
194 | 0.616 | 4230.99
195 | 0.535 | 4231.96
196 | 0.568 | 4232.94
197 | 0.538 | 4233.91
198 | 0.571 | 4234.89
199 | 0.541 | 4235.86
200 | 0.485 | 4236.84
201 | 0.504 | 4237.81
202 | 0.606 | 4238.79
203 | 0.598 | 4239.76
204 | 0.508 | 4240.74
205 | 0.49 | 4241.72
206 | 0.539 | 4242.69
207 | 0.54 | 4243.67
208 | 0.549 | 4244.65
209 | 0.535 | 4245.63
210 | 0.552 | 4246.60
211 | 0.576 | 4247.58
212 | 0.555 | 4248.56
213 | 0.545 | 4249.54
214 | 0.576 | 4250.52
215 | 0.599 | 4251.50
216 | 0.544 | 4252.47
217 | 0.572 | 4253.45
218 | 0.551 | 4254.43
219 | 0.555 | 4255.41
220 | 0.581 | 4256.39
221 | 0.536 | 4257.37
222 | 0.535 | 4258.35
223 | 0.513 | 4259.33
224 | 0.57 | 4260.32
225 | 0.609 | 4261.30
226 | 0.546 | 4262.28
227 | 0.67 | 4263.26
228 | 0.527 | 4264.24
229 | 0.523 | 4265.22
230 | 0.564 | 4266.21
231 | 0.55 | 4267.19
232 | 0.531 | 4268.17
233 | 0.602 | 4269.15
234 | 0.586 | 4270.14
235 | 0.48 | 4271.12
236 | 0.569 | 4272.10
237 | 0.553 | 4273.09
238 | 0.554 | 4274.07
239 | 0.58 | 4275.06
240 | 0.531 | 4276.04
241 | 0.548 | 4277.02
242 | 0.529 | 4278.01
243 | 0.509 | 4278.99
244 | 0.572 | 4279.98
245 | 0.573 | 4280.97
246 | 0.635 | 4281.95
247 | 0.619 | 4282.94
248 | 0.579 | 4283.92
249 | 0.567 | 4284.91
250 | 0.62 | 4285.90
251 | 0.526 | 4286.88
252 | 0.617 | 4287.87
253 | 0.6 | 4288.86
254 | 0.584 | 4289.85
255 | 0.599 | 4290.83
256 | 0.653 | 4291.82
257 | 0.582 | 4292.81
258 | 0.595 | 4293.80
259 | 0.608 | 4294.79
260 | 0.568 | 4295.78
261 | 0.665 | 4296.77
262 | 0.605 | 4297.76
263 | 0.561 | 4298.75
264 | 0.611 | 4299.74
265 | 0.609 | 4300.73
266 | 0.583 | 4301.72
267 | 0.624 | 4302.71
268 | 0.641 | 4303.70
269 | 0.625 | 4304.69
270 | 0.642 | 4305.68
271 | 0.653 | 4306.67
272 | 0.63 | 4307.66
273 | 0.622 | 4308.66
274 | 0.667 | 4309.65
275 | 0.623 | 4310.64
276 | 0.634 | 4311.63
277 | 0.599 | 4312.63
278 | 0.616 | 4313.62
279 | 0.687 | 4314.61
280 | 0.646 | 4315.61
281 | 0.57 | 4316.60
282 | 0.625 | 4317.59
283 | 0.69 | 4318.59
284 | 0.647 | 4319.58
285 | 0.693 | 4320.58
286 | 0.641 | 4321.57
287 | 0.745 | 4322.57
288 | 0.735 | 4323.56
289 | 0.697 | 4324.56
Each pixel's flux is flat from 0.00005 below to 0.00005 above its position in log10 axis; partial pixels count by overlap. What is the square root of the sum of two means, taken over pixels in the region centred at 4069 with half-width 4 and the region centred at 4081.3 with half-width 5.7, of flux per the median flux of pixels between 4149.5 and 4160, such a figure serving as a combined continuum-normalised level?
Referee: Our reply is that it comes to 1.51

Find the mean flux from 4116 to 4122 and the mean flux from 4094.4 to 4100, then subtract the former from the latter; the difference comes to 0.080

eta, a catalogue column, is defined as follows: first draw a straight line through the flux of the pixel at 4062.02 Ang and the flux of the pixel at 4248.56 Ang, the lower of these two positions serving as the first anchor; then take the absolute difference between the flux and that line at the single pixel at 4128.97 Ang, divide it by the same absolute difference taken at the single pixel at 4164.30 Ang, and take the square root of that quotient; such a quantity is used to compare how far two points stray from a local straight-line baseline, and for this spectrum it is 1.70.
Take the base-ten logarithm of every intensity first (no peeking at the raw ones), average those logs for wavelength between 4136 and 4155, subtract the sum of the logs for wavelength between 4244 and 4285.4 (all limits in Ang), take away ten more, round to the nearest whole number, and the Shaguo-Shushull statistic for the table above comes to 0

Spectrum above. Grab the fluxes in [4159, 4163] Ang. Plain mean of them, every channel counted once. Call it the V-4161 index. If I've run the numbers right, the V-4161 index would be 0.54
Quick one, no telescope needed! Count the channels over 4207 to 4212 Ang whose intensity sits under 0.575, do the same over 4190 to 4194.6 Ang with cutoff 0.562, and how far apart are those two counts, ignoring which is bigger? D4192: 2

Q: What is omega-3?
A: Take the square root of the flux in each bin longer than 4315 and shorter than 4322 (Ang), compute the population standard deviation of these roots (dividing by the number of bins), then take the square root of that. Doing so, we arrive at 0.156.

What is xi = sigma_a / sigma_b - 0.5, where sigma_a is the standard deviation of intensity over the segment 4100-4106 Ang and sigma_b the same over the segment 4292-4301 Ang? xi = 1.1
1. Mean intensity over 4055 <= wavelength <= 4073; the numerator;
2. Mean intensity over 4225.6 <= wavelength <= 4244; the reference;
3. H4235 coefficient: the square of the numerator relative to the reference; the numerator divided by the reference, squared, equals 1.18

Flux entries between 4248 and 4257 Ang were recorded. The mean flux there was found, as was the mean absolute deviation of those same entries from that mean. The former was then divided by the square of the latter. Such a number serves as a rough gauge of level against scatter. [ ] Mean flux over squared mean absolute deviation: 2259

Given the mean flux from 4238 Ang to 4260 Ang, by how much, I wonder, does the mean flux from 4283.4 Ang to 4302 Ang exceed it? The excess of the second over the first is 0.04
